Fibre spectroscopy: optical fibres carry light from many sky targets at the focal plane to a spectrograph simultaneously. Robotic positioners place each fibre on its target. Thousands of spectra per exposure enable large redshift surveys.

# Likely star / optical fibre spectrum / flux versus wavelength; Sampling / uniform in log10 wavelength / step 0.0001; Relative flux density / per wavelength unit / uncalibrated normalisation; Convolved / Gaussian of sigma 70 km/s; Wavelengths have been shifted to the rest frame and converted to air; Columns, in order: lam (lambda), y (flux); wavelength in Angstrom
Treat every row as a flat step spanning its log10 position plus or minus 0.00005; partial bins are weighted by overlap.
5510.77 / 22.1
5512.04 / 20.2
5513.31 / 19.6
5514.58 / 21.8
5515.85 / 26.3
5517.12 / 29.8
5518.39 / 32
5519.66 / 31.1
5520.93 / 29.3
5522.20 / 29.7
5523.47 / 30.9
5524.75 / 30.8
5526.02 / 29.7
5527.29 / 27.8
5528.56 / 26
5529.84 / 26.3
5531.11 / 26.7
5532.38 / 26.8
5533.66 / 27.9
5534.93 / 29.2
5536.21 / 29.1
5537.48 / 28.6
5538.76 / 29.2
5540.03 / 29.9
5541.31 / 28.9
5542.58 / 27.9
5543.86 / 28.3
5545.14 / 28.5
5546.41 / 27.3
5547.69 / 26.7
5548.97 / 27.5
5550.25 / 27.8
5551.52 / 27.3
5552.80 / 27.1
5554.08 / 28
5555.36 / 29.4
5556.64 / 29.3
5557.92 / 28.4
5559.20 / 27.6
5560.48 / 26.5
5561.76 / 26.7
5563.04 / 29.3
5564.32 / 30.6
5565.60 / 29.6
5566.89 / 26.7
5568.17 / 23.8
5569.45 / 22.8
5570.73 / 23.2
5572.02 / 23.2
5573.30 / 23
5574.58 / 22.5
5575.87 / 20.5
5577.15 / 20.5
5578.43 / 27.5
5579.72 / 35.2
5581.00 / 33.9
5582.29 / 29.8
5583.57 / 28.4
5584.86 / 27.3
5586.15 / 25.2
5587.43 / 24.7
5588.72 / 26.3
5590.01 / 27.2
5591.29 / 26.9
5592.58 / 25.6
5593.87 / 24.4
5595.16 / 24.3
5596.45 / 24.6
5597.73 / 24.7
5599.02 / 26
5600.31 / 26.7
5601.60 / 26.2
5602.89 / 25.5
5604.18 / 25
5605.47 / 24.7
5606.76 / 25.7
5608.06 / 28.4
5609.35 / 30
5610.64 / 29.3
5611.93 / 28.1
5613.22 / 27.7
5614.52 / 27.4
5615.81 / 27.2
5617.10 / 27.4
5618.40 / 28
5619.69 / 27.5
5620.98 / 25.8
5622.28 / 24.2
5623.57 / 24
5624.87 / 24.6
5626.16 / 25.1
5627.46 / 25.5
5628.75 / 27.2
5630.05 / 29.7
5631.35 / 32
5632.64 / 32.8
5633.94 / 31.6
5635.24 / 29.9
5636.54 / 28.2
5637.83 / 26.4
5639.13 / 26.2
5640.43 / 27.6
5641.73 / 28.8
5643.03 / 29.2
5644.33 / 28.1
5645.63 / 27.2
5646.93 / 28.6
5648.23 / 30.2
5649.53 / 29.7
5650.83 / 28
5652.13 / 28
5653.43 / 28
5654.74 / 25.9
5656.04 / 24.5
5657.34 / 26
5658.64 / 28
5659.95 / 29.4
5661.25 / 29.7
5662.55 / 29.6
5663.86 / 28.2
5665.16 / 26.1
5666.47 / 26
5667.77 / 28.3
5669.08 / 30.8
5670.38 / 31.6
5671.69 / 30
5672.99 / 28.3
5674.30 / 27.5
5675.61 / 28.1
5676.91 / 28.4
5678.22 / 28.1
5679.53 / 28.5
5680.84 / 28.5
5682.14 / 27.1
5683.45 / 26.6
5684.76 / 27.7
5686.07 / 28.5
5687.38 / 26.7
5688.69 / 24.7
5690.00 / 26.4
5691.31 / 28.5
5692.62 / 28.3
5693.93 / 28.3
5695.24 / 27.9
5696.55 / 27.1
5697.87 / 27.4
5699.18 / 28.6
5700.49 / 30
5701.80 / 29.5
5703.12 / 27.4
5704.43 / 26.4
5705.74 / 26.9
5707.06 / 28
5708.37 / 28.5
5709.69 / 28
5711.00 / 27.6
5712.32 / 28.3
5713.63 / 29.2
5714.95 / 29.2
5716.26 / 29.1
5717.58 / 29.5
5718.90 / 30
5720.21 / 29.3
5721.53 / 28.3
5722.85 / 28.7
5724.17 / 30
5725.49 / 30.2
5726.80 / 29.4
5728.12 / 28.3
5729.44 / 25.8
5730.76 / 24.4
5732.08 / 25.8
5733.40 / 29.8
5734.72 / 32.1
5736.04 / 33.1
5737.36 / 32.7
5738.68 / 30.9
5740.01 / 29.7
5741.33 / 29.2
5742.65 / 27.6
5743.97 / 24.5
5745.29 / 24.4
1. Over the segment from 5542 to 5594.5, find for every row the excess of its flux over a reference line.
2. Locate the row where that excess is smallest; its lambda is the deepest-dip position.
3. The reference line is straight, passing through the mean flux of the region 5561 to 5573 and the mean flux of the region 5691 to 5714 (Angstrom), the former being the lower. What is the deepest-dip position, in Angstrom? 5577.15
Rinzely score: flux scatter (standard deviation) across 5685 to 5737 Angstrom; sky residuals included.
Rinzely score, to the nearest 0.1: 1.7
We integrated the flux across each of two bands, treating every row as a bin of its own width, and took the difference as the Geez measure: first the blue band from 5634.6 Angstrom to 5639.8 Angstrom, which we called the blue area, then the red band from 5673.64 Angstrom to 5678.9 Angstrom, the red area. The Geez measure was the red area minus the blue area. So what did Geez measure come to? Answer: 3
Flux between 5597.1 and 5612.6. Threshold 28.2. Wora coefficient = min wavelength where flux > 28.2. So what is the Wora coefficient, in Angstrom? 5608.06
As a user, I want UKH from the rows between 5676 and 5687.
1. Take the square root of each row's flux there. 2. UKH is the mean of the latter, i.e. 5.28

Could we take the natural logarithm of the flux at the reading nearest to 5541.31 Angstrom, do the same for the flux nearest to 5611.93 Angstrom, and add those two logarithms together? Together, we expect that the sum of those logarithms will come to 6.70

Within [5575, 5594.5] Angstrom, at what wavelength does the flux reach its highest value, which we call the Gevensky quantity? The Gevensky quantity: 5579.72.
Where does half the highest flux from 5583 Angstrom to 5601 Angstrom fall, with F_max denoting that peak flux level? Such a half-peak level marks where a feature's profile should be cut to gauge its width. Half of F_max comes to 14.2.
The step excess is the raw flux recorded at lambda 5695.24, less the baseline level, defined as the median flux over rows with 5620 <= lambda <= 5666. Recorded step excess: -0.10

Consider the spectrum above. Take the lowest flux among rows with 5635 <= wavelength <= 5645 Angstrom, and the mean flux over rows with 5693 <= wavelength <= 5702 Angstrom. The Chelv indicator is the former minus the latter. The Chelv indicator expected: -2.2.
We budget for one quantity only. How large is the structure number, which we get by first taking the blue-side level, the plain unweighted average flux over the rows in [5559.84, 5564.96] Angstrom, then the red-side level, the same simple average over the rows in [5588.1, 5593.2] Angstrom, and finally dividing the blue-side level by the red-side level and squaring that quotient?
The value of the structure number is 1.14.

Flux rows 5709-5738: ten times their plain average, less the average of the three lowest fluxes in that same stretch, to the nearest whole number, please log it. 265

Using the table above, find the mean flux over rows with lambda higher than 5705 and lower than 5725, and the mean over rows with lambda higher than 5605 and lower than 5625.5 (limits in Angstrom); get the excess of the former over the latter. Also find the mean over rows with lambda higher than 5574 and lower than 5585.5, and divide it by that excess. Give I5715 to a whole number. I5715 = 15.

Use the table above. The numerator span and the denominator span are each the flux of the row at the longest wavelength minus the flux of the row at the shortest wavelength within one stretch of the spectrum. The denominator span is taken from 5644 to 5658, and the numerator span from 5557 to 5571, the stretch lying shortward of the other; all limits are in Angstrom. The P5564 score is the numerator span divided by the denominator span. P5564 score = 2.48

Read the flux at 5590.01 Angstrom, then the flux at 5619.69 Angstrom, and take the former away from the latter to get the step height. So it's 0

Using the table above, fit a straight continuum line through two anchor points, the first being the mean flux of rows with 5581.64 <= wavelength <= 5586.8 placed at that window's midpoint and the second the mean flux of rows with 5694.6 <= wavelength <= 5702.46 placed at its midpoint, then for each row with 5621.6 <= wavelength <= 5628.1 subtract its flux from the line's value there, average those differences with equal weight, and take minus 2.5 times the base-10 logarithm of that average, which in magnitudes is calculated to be -1.28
